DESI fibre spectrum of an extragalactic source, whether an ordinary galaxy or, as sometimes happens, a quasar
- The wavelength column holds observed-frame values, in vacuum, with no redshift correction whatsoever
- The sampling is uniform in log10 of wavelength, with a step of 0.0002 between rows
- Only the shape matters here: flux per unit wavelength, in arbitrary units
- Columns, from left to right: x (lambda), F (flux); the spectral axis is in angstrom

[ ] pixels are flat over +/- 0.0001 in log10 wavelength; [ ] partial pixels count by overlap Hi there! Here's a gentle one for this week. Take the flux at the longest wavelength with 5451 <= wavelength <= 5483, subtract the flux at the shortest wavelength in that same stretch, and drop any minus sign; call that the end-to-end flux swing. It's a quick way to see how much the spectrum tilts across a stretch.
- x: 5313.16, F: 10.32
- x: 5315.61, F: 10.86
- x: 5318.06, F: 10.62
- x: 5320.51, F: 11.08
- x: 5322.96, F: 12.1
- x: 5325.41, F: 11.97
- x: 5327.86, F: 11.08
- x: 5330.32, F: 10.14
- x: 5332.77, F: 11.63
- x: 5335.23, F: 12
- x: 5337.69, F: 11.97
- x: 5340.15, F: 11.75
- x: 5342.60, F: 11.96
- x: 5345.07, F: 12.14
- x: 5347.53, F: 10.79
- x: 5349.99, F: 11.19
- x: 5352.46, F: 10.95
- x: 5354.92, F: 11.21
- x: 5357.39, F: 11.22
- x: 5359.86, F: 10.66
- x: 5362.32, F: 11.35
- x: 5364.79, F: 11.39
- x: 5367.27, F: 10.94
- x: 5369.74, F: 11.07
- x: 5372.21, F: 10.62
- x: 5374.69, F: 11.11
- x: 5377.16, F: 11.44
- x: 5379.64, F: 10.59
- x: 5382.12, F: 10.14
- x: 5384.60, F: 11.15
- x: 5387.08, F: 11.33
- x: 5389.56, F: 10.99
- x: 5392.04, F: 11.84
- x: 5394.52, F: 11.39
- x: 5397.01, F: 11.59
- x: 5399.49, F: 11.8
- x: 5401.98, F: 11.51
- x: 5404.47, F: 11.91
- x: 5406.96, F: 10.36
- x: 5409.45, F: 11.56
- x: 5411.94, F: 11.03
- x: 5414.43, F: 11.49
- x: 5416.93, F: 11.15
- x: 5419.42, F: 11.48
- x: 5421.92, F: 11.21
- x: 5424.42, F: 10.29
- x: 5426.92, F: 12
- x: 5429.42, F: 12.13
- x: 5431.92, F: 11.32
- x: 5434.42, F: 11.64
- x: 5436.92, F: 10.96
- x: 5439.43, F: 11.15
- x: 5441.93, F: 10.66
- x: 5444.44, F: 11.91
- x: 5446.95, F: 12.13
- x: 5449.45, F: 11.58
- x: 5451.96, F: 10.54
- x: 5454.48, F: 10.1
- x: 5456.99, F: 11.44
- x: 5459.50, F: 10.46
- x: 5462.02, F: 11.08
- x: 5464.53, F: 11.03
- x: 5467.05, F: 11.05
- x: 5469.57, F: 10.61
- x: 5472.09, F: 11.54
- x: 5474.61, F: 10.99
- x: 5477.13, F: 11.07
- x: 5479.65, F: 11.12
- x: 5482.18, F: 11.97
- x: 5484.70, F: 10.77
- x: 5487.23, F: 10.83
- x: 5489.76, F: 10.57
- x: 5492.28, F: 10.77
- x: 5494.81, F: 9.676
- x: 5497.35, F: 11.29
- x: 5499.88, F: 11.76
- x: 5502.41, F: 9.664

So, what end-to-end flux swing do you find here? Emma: 1.4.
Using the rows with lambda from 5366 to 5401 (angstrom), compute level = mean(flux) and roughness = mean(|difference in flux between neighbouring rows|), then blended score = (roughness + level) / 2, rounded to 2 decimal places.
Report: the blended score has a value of 5.80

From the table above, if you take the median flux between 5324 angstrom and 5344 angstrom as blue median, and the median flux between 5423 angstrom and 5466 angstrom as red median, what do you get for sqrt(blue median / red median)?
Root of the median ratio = 1.03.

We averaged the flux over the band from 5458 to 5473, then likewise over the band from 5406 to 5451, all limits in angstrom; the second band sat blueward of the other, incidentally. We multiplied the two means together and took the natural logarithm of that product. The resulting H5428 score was 4.82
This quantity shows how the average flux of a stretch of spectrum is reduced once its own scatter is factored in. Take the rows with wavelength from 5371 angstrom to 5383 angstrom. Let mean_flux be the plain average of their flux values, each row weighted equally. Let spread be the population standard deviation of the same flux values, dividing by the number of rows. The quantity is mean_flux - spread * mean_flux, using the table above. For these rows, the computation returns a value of 5.9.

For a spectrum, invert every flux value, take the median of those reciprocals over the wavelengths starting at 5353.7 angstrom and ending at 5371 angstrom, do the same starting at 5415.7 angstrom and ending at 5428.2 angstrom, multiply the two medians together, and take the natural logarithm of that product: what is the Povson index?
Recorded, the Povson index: -4.83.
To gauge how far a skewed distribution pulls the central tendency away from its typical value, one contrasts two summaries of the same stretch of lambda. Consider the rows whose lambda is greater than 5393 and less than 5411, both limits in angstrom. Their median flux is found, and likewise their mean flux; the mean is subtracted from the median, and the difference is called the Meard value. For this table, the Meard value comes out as 0.114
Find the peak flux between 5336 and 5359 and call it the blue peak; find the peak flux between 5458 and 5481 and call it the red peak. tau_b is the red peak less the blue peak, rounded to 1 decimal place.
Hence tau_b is -0.6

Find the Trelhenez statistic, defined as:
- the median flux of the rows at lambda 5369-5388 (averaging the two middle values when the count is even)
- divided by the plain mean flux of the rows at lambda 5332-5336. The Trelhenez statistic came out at 0.94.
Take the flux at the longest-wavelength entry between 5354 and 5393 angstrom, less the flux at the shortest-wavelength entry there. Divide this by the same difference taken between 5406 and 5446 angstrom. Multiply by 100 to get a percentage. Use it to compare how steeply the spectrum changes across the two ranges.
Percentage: 41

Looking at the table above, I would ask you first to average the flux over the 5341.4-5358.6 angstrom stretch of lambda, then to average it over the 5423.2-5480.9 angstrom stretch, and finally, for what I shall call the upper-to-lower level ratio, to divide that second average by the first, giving 0.98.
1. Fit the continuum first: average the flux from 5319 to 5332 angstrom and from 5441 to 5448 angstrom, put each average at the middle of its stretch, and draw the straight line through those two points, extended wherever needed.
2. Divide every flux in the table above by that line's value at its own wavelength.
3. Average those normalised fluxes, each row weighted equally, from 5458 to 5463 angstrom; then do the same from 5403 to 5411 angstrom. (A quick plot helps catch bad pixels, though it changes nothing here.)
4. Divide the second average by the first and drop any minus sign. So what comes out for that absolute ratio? 1.06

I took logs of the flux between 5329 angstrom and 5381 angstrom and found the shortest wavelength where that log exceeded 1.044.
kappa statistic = 5332.77 angstrom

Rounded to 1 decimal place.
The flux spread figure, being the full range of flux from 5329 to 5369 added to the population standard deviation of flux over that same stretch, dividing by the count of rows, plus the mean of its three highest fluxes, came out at 14.6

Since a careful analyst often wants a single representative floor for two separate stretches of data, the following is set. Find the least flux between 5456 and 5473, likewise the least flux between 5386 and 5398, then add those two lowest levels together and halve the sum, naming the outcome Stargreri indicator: 10.7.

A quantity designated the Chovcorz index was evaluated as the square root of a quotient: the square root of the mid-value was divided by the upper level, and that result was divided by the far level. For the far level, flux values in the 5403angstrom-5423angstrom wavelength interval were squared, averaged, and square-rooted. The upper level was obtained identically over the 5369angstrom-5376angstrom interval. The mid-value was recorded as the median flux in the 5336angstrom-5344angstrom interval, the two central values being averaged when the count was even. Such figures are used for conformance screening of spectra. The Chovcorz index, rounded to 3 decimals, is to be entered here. 0.167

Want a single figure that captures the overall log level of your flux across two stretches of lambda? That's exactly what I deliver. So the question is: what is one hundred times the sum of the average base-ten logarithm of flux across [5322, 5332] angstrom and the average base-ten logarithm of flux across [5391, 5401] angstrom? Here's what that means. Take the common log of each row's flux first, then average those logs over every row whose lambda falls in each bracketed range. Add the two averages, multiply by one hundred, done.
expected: 212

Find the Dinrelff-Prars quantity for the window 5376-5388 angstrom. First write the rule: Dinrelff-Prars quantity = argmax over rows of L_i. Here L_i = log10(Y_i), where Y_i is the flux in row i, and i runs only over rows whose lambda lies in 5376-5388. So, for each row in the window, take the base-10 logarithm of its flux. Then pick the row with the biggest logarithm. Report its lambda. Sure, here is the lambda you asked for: 5377.16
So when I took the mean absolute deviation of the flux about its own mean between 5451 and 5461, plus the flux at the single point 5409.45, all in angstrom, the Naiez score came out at 12.0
